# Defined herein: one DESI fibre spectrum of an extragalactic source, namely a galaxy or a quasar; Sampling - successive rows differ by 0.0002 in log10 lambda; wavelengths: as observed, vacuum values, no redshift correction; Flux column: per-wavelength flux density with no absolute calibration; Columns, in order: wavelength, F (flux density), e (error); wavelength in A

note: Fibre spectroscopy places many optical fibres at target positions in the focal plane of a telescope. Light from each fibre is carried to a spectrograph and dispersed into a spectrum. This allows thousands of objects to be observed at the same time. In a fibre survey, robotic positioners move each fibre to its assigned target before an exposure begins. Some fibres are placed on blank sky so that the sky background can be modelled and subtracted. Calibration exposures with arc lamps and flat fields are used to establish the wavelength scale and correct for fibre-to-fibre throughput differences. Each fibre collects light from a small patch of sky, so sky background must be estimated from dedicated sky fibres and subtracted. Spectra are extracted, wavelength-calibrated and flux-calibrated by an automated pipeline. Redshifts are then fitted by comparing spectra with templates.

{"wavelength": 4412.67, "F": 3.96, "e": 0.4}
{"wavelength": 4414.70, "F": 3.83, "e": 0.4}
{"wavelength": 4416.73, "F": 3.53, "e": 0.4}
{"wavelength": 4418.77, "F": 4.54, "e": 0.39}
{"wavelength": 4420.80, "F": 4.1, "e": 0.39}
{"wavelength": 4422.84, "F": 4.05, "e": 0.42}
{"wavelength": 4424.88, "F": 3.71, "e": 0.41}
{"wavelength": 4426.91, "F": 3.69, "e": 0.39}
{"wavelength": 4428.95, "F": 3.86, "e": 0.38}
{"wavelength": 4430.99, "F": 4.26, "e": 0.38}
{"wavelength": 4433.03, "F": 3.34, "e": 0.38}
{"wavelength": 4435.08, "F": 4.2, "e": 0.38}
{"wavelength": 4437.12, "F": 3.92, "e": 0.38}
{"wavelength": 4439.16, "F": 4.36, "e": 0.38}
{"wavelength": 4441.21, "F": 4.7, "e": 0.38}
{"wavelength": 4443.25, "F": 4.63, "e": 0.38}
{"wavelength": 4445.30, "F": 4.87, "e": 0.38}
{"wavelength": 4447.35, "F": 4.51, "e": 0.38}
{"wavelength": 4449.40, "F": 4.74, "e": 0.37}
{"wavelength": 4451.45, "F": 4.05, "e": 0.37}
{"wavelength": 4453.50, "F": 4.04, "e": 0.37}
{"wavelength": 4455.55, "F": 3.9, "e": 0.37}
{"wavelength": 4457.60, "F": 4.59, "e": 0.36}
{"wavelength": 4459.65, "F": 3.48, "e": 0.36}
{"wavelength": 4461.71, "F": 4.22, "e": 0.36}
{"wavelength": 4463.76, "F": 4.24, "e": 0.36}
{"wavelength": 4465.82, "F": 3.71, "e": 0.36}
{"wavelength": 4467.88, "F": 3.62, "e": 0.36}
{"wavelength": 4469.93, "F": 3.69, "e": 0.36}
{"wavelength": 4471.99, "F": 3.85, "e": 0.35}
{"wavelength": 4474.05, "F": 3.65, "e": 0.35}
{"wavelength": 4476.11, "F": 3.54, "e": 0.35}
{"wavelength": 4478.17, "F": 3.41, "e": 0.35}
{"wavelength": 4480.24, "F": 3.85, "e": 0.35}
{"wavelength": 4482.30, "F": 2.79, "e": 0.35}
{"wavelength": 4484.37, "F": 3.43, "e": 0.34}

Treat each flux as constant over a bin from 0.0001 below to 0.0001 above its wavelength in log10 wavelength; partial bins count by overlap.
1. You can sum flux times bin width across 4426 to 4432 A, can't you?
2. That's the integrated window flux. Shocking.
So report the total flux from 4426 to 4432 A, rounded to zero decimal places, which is 24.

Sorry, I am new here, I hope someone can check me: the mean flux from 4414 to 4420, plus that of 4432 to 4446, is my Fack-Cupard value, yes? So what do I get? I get 8.3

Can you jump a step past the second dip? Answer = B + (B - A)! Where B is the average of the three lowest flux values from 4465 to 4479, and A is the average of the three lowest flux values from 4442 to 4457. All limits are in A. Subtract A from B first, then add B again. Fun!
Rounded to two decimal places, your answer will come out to 3.05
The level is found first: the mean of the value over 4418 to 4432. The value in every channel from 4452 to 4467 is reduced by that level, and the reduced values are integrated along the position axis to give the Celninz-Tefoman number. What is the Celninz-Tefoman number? 0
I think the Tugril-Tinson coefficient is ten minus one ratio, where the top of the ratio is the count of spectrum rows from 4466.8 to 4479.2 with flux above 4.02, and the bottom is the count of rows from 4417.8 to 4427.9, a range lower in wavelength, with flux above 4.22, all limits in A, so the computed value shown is 10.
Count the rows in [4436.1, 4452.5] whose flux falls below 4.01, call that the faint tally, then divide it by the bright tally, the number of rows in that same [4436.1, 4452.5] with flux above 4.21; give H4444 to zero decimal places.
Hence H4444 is 0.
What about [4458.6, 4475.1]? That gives 3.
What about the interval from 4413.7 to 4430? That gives 5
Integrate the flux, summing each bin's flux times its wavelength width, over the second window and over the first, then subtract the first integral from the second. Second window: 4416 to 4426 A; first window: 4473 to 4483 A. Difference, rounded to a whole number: 5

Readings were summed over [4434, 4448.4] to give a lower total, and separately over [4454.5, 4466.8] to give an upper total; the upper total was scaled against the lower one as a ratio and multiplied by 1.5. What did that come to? 1.2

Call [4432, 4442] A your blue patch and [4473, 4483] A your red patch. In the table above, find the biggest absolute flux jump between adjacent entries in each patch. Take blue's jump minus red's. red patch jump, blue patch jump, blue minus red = -0.20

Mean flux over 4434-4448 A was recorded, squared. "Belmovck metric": 20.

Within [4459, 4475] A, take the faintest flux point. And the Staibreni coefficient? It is 3.48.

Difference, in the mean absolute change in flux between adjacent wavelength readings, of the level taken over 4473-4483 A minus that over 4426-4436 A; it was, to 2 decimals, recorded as -0.15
